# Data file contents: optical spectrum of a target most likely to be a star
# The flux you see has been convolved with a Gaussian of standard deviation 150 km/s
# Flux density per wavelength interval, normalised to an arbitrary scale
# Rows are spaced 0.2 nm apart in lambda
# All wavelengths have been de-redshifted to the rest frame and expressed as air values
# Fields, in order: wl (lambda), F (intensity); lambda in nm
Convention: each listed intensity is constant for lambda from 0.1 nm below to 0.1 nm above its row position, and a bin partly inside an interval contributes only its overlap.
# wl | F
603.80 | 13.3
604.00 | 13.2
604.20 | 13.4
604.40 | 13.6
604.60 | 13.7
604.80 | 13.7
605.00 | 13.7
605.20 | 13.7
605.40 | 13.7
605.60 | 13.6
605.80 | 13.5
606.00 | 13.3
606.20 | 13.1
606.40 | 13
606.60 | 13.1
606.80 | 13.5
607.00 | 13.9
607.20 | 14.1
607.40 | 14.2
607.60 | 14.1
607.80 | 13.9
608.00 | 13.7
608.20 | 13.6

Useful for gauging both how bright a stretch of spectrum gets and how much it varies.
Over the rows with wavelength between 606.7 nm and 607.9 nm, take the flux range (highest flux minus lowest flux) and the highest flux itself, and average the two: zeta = 7.45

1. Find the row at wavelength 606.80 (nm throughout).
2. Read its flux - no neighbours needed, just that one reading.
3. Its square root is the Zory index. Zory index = 3.67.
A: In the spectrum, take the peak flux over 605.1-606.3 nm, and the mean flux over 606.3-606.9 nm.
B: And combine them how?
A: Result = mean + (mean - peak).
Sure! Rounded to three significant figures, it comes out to 12.7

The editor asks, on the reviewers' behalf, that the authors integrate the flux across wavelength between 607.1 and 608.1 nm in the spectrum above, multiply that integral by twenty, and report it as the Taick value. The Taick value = 280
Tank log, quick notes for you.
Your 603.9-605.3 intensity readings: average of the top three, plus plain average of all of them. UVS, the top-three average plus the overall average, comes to 27.3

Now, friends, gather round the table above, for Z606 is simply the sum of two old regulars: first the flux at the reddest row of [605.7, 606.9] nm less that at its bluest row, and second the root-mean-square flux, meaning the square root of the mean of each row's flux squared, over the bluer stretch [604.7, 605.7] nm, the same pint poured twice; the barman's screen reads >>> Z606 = 13.7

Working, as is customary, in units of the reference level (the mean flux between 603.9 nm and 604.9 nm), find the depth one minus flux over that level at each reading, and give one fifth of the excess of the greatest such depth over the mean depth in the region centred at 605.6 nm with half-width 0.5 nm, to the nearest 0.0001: 0.0038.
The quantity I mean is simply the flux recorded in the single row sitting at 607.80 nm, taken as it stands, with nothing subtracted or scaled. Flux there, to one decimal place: 13.9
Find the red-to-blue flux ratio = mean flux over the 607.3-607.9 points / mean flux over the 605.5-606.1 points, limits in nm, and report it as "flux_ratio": 1.04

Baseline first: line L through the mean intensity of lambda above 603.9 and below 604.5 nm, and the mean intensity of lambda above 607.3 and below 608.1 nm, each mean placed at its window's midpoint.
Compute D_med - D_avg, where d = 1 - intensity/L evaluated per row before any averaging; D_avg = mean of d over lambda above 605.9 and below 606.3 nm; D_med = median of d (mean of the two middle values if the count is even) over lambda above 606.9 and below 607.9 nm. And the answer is -0.047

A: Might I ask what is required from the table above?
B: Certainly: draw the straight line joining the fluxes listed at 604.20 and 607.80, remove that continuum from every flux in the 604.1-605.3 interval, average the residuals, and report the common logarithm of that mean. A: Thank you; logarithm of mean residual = -0.79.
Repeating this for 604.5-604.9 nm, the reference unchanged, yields -0.64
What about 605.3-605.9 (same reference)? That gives -2.26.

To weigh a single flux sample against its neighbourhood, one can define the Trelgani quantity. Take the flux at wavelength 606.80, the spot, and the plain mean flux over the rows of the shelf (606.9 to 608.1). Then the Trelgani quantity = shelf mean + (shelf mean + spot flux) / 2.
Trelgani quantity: 27.7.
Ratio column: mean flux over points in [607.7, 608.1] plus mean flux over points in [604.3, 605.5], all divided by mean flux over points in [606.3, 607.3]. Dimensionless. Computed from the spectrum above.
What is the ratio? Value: 2.03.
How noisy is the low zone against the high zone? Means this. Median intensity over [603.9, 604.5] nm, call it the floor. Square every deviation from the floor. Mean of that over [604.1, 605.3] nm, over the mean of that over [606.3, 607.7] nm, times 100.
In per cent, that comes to 22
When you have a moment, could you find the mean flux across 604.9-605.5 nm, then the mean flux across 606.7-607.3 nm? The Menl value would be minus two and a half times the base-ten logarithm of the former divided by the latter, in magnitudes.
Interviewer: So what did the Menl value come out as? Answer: 0.011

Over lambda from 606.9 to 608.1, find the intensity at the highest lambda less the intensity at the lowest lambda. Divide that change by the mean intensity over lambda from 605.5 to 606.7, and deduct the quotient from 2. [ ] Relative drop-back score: 2.015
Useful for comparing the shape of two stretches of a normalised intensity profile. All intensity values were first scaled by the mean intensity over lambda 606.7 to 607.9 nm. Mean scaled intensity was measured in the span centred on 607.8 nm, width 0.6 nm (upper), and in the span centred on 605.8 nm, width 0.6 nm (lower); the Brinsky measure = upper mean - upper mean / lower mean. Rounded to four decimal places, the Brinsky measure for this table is -0.0358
